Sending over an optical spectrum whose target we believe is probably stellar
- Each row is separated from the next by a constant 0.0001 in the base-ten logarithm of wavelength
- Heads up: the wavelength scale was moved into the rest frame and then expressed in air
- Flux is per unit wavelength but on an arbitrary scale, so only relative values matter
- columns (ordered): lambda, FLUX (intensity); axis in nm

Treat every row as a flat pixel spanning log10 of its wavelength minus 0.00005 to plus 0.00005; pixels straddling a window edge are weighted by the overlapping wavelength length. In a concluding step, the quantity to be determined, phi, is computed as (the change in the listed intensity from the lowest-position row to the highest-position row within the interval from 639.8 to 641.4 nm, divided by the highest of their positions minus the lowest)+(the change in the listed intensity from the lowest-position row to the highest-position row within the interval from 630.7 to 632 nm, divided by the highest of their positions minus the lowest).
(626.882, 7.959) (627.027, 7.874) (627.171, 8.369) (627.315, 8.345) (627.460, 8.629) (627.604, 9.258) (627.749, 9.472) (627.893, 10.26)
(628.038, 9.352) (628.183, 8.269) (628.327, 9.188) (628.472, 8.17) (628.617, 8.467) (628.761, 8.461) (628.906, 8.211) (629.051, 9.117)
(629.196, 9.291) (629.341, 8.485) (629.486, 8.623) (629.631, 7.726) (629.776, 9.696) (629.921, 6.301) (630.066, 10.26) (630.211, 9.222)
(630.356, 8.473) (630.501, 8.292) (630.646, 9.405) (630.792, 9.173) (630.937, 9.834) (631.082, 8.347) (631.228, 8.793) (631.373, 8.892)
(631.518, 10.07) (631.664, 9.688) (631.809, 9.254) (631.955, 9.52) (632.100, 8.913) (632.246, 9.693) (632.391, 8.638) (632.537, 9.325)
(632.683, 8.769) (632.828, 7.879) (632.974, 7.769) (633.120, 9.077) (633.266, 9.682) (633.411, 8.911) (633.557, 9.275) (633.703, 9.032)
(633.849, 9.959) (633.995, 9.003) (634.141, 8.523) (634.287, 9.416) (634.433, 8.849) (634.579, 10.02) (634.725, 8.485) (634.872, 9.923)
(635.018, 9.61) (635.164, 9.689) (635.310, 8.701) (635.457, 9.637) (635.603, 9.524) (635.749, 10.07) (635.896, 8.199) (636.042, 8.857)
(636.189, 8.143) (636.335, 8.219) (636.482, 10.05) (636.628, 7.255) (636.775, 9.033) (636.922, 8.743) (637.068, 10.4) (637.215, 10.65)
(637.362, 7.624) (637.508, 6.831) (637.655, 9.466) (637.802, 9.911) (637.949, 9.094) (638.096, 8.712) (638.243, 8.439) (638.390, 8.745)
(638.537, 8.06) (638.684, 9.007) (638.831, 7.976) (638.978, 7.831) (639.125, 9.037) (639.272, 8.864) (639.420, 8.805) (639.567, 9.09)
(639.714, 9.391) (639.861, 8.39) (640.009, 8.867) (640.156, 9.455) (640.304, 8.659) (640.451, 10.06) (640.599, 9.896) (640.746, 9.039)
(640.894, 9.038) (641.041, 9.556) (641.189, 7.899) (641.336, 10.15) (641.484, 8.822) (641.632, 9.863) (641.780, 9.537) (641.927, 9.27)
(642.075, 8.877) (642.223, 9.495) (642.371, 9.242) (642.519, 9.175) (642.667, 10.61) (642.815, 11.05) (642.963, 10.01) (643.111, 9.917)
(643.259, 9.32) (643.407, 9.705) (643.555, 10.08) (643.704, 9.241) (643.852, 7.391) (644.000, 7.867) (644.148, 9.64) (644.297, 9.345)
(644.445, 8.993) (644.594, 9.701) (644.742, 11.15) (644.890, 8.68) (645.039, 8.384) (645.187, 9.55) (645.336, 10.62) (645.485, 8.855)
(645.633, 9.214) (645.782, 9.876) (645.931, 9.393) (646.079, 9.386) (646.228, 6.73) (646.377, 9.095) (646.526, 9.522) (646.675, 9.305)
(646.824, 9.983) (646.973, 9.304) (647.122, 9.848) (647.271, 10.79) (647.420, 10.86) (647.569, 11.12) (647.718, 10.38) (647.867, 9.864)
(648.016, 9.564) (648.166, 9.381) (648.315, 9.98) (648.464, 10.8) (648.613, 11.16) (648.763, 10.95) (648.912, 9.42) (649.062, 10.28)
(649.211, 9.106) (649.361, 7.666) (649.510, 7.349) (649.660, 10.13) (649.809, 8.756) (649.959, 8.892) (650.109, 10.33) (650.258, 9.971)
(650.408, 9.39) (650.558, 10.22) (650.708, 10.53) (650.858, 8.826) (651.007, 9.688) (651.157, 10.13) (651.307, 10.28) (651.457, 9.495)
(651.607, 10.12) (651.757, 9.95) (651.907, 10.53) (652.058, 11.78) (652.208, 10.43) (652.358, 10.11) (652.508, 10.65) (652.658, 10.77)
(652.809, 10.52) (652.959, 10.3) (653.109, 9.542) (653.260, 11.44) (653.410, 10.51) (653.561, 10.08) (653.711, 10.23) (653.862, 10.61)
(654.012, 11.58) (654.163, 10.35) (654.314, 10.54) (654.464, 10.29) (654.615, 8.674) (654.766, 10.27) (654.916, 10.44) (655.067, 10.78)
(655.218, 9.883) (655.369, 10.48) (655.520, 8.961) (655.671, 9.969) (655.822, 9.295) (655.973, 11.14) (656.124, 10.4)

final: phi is 1.49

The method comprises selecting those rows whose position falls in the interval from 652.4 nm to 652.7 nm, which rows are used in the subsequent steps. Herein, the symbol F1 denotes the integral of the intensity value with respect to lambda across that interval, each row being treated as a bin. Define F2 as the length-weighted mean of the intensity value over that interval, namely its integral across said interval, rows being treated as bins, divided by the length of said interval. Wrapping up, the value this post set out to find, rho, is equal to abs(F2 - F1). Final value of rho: 7.5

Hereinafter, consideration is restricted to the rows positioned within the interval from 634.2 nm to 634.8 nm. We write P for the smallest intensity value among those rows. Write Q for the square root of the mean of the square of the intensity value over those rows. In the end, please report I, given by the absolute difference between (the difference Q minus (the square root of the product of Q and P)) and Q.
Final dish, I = 8.8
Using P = 8.485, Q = 9.21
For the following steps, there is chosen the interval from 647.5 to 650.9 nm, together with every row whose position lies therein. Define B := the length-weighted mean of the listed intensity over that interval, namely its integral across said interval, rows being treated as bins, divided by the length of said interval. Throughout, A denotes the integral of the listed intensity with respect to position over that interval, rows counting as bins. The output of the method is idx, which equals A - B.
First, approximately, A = 33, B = 9.7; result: 23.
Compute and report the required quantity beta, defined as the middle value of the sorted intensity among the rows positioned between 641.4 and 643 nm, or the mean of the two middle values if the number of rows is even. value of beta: 9.5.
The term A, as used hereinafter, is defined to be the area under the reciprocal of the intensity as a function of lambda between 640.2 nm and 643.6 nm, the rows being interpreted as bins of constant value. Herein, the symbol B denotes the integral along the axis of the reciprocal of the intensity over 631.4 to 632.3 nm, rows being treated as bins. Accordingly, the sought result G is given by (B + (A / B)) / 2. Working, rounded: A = 0.36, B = 0.10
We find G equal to 1.9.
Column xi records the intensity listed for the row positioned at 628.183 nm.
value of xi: 8.269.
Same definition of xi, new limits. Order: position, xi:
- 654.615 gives 8.674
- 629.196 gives 9.291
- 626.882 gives 7.959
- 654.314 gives 10.54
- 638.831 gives 7.976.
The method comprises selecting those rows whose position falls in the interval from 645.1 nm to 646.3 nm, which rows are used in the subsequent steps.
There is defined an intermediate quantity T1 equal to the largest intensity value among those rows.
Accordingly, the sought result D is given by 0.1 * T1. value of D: 1.06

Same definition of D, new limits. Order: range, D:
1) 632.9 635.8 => 1.01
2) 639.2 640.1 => 0.94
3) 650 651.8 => 1.05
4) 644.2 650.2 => 1.12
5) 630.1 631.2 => 0.98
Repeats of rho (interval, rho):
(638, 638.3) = 6.0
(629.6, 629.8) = 6.9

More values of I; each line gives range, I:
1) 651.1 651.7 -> 9.7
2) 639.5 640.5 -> 8.8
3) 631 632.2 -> 8.8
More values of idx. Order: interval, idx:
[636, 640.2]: 28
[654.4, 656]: 6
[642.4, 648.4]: 48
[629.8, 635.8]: 46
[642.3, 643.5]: 2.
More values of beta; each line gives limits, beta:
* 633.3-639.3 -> 9.0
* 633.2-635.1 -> 9.3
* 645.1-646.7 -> 9.4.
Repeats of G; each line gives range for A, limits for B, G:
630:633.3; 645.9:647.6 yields 1.1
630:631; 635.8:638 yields 0.3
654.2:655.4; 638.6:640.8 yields 0.4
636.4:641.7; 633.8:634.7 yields 3.1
